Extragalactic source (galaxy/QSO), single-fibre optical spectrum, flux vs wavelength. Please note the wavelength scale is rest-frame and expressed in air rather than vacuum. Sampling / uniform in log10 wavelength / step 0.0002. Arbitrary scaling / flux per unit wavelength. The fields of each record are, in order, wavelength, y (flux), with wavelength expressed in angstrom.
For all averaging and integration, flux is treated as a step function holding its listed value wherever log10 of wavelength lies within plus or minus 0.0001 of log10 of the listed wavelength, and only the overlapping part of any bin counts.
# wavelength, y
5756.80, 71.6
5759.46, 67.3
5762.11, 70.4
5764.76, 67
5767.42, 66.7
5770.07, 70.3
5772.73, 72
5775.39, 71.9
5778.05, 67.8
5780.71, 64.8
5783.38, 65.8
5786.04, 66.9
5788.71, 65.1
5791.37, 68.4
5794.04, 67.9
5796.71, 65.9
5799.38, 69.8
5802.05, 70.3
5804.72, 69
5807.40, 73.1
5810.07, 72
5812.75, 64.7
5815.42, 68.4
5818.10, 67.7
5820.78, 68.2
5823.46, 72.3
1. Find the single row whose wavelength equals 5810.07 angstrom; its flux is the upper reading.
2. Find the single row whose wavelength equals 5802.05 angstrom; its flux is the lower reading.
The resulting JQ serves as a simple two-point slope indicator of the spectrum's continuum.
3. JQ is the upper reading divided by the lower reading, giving 1.02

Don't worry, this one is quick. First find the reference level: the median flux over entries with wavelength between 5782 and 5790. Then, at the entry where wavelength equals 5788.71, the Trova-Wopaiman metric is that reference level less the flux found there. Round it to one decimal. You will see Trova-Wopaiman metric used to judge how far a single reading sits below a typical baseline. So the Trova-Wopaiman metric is 0.7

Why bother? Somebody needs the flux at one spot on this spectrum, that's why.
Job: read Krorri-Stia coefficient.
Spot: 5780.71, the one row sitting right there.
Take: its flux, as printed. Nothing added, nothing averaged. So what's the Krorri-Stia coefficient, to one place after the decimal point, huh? 64.8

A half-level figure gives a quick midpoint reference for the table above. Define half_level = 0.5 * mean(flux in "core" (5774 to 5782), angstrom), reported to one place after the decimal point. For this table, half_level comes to 34.1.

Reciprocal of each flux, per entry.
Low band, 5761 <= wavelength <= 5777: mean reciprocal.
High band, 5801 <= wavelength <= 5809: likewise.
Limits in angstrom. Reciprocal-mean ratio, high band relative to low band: 0.98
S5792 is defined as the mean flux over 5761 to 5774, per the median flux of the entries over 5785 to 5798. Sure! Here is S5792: 1.04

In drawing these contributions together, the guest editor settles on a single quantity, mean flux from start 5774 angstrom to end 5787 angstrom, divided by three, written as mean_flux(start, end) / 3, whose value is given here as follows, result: 22.5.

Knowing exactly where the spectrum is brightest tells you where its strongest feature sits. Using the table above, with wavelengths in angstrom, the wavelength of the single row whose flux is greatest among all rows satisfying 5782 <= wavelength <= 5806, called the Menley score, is 5802.05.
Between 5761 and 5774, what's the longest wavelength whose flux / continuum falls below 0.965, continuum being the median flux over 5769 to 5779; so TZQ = 5767.42 angstrom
